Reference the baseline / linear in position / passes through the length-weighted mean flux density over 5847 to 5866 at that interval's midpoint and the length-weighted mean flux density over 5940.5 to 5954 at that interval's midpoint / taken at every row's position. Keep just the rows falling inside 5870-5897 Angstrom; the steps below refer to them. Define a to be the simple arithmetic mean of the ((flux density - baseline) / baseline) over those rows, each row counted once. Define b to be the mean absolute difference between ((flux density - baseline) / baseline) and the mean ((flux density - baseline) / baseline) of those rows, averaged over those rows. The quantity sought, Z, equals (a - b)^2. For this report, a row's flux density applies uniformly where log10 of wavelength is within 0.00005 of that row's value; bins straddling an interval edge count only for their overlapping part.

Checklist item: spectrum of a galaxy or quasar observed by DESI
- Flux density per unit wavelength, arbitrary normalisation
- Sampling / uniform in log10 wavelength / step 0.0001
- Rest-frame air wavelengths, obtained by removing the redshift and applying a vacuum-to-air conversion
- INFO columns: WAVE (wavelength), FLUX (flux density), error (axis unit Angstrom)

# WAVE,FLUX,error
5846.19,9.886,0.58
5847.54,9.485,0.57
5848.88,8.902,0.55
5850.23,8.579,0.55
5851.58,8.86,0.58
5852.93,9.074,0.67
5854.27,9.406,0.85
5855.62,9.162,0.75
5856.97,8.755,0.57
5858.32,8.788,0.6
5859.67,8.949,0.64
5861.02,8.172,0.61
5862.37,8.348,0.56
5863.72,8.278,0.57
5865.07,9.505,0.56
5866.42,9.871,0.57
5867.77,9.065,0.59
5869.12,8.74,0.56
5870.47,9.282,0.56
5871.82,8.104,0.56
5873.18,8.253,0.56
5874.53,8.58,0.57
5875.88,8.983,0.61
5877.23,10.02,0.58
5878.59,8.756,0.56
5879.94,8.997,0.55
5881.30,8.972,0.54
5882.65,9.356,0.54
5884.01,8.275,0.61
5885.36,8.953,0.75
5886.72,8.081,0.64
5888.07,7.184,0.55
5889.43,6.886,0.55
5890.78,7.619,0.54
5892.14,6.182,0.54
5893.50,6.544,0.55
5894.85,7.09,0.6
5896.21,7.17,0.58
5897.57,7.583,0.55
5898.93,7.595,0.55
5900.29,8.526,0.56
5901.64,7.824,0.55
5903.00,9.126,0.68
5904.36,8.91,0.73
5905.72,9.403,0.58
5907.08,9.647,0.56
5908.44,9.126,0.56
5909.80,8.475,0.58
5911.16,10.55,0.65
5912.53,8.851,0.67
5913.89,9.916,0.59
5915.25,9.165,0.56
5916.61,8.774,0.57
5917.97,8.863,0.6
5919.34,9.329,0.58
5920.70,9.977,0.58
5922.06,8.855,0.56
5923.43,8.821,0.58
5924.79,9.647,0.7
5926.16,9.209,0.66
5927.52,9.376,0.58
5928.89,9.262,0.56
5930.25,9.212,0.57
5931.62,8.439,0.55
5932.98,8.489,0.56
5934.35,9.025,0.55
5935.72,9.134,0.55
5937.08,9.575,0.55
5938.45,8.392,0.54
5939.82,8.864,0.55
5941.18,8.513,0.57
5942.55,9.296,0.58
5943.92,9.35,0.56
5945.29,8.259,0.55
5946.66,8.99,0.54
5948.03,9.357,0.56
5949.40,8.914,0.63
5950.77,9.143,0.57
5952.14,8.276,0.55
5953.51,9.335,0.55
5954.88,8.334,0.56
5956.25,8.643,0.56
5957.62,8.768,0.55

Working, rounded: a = -0.08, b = 0.0971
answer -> 0.032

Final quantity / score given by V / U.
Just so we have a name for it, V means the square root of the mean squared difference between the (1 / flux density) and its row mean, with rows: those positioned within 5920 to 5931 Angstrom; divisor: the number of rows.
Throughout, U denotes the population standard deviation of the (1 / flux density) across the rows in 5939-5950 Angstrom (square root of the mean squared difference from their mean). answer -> 0.85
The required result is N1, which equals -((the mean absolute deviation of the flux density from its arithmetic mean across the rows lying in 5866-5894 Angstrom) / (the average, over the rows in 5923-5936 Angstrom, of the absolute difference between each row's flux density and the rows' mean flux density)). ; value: -2.8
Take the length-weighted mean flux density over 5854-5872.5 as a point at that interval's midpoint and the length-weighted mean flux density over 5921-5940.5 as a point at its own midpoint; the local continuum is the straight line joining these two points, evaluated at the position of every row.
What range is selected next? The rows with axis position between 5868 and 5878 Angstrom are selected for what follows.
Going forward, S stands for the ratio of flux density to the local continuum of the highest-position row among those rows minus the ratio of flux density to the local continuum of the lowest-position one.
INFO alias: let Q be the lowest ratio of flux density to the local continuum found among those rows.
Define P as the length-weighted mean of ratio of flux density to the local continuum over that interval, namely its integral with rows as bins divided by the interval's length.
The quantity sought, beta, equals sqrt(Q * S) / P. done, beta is 0.36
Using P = 1.00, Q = 0.911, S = 0.14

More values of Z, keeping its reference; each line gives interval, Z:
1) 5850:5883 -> 0.002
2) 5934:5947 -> 0.001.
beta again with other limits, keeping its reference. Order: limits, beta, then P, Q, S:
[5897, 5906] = 0.44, 0.94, 0.846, 0.20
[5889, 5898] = 0.29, 0.78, 0.691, 0.08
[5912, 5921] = 0.34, 1.03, 0.974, 0.12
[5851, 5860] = 0.09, 1.02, 0.988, 0.01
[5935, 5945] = 0.14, 0.99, 0.926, 0.02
